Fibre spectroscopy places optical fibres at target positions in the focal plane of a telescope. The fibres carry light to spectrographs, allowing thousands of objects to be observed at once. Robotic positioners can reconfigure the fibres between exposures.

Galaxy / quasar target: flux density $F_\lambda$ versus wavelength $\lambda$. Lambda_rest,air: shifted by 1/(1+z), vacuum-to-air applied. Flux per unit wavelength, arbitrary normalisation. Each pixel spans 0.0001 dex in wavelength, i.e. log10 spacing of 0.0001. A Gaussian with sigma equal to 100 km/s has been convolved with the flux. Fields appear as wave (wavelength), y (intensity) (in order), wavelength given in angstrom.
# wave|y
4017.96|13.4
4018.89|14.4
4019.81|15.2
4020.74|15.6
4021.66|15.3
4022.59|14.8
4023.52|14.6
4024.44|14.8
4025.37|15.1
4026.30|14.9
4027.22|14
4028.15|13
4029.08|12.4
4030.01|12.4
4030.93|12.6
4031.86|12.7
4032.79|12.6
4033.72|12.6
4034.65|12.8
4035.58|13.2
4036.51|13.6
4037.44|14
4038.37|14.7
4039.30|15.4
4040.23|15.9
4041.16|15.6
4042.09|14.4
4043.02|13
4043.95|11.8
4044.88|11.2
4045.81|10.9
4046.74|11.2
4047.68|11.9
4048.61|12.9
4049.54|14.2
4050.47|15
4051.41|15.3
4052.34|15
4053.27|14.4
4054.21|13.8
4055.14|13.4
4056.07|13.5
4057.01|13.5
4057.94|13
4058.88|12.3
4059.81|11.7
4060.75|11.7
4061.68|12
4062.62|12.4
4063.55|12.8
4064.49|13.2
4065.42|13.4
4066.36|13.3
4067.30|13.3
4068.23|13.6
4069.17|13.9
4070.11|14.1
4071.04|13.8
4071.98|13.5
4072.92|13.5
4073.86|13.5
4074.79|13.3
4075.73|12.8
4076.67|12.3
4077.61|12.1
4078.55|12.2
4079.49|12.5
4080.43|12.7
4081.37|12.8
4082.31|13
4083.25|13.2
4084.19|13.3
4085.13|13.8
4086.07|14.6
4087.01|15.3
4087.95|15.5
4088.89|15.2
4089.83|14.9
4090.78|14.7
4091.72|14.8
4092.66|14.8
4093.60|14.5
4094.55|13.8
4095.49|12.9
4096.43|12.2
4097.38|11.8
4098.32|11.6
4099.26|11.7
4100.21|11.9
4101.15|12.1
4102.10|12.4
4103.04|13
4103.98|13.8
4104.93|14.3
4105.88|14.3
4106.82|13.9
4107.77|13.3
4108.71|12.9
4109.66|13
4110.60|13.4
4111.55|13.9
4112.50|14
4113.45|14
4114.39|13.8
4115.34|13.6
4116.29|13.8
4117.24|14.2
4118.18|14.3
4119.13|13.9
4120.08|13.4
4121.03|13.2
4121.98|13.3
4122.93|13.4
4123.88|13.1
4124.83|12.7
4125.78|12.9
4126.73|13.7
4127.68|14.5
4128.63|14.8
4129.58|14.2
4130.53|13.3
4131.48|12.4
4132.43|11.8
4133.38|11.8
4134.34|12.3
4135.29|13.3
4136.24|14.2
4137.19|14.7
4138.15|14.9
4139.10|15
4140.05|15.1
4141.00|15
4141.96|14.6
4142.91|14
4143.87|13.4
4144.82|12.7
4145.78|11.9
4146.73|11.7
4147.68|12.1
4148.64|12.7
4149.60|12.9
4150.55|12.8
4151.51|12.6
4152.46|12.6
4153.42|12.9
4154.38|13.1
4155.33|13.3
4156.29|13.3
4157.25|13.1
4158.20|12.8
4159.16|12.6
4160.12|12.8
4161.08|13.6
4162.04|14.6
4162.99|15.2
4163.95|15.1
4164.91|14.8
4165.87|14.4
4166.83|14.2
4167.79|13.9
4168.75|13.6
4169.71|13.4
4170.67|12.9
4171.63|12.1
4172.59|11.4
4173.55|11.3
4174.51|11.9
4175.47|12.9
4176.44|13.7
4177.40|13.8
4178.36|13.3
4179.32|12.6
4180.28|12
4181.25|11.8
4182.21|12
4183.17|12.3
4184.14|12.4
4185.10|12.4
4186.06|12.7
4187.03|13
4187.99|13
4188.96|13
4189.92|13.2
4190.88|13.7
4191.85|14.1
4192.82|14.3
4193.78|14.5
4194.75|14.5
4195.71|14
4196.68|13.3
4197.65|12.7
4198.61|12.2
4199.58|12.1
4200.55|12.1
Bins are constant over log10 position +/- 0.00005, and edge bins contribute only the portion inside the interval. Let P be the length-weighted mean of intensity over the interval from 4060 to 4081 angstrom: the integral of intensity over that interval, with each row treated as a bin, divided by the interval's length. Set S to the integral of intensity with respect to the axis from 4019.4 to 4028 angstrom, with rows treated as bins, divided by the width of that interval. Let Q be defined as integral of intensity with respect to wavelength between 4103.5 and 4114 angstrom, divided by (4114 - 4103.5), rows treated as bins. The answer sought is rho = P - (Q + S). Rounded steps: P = 13.0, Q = 13.7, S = 14.8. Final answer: -15.6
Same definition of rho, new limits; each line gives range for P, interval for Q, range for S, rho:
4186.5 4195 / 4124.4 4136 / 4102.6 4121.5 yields -13.2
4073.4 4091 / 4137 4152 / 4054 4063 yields -12.6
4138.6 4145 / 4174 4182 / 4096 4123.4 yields -11.6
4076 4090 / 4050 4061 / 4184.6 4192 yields -13.2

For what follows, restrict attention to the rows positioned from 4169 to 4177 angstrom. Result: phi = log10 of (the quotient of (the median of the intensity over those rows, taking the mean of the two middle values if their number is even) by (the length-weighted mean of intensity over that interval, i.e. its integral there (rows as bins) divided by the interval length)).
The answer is 0.000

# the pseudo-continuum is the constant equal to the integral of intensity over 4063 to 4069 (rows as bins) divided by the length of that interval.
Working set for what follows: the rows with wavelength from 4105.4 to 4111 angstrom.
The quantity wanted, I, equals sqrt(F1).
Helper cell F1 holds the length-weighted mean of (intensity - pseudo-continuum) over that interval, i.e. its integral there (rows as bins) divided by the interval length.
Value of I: 0.42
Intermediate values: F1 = 0.17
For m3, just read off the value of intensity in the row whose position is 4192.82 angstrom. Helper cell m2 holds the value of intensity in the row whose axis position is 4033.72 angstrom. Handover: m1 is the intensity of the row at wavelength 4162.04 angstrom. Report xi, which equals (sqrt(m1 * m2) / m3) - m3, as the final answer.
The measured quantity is -13.4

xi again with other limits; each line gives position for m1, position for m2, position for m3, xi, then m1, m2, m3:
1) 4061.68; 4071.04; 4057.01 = -12.5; 12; 13.8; 13.5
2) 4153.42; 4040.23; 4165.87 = -13.4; 12.9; 15.9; 14.4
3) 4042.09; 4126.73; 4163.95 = -14.2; 14.4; 13.7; 15.1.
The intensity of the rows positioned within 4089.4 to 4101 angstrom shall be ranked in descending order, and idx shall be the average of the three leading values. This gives 14.8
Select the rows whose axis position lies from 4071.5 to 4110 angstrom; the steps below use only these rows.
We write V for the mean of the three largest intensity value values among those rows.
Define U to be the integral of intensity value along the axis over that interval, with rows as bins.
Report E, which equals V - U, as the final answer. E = -499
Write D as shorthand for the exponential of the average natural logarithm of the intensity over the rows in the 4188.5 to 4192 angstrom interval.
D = 13.5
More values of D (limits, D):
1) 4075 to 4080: 12.4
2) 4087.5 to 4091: 15.1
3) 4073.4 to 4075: 13.4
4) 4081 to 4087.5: 13.7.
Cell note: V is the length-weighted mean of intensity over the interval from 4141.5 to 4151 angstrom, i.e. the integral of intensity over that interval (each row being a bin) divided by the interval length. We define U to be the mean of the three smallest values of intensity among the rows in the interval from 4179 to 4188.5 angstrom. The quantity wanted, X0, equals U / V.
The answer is 0.93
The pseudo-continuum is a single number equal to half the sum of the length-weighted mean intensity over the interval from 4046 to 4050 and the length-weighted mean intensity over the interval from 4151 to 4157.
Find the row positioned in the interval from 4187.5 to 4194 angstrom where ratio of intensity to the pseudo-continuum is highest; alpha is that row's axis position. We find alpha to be 4193.78 angstrom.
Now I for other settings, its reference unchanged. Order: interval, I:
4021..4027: 1.27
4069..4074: 0.65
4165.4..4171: 0.68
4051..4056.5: 0.97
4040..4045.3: 0.53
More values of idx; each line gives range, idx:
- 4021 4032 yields 15.1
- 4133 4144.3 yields 15.0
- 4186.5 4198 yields 14.4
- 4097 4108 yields 14.2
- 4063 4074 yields 13.9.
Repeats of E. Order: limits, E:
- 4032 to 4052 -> -253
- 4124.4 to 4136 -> -138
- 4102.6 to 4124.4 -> -283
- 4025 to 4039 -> -172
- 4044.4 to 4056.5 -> -146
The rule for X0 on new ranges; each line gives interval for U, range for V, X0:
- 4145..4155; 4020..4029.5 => 0.82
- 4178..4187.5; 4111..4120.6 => 0.86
